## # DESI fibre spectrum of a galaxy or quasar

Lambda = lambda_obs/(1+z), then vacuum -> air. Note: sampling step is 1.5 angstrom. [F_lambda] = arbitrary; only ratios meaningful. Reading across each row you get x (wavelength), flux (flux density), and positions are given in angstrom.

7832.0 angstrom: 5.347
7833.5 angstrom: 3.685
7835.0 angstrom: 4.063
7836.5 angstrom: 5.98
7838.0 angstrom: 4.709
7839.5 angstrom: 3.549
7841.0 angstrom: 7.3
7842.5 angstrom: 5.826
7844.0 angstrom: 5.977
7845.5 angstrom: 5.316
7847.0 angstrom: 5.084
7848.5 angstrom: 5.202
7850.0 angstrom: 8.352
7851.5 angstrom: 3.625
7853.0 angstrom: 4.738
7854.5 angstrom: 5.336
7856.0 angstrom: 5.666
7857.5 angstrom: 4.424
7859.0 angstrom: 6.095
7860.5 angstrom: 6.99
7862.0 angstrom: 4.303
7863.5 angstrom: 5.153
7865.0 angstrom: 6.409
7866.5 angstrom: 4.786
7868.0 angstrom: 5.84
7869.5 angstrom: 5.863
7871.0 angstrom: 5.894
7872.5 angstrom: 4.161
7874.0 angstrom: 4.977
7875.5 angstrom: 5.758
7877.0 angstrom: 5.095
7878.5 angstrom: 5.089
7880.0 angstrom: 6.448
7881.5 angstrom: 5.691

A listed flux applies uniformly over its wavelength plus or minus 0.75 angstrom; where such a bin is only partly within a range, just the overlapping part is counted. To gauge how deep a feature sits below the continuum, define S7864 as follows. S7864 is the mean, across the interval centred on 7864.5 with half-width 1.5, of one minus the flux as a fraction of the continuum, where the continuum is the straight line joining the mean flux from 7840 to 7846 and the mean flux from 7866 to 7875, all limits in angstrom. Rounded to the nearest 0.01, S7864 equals -0.06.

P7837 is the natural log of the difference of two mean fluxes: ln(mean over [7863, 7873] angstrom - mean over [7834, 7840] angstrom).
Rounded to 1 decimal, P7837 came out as -0.1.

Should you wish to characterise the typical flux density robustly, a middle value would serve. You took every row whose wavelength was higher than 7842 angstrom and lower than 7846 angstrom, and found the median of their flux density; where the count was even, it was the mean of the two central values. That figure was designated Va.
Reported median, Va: 5.83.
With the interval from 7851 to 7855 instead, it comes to 4.74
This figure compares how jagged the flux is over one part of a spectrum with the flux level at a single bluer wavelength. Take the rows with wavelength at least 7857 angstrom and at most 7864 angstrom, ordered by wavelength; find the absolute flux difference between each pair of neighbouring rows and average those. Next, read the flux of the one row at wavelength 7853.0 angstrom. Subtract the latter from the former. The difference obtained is -3.2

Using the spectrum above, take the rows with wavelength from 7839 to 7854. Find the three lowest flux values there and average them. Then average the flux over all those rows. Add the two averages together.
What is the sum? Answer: 9.5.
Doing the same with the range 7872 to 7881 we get 10.0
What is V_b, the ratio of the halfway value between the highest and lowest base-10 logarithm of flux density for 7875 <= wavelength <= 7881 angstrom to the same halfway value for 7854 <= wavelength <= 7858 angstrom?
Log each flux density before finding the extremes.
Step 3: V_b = 1.08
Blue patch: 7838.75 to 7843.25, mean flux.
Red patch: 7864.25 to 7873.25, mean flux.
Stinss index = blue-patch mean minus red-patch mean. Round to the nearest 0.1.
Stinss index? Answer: 0.1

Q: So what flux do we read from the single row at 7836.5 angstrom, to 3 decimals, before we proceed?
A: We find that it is 5.980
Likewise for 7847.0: 5.084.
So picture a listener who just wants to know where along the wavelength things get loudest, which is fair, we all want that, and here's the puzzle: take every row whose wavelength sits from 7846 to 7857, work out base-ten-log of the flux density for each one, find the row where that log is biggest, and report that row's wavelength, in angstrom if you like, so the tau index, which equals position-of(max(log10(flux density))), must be 7850.0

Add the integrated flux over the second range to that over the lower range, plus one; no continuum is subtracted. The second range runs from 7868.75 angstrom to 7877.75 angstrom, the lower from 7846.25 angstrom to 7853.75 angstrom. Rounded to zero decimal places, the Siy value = 89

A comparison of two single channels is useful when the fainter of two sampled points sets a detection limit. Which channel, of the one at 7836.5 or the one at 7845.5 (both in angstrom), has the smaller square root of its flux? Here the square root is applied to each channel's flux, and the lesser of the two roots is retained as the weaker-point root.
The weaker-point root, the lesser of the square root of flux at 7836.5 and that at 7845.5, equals 2.31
